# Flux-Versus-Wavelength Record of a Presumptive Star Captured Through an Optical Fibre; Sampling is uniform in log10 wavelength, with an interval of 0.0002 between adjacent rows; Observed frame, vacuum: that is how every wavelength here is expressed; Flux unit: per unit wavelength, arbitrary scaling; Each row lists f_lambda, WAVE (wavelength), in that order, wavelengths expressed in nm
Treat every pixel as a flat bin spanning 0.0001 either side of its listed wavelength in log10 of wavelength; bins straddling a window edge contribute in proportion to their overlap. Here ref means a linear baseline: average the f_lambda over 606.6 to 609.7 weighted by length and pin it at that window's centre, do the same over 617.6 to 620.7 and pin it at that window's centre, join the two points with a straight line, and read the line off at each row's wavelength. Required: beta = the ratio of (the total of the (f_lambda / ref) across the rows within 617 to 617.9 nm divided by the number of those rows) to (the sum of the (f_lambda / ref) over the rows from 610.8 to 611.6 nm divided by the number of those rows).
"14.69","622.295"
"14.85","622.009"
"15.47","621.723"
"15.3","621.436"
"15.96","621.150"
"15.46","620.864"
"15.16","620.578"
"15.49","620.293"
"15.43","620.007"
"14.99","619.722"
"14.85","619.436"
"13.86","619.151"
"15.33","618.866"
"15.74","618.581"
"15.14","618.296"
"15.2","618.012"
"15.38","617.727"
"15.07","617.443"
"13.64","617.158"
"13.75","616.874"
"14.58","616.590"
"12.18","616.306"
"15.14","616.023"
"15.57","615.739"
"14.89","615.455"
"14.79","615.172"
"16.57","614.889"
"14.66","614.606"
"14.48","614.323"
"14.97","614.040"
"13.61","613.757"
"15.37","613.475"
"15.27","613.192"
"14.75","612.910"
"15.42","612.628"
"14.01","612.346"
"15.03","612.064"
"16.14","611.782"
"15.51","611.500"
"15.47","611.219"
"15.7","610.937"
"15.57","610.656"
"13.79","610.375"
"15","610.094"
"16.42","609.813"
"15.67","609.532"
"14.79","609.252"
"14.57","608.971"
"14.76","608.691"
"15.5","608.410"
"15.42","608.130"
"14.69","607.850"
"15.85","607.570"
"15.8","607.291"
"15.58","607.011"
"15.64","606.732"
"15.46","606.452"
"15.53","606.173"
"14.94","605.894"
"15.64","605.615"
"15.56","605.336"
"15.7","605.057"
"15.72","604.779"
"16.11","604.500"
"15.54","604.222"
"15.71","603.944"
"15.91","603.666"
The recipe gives 0.95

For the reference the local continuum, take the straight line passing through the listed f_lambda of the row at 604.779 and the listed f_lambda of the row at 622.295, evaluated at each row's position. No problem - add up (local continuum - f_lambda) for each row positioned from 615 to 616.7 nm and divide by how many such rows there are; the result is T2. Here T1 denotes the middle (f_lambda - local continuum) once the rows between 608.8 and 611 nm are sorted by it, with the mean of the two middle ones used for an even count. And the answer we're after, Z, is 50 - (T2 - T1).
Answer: 49.4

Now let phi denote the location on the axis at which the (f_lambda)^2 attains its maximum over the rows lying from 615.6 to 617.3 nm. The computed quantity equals 615.739 nm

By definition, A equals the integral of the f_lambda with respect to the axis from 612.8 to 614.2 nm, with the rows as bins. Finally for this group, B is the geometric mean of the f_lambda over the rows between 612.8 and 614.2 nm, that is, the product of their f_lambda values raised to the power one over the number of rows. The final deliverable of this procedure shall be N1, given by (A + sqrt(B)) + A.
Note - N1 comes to 45.3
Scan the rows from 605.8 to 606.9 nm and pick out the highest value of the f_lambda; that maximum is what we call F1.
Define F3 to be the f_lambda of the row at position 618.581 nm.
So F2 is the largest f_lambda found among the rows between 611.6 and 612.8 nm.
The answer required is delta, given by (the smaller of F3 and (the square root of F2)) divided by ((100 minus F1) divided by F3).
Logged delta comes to 0.75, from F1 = 15.64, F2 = 16.14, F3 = 15.74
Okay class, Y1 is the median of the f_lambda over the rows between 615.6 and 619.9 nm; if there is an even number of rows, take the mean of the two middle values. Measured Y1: 15.1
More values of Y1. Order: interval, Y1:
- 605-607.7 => 15.6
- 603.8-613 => 15.5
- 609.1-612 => 15.5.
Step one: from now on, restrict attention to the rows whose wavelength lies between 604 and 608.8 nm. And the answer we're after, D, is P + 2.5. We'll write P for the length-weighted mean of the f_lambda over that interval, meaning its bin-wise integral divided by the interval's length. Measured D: 18.0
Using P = 15.5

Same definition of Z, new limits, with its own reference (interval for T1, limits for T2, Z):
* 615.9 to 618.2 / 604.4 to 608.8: 49.7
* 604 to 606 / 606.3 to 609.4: 49.7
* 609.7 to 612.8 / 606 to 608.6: 50.1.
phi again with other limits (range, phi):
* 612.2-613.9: 612.628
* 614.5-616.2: 614.889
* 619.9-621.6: 621.150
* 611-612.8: 611.782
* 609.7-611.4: 609.813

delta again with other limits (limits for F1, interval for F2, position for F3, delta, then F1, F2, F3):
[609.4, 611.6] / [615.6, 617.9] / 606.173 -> 0.73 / 16.42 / 15.57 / 15.53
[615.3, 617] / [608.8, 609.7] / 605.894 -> 0.70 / 15.57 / 15.67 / 14.94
